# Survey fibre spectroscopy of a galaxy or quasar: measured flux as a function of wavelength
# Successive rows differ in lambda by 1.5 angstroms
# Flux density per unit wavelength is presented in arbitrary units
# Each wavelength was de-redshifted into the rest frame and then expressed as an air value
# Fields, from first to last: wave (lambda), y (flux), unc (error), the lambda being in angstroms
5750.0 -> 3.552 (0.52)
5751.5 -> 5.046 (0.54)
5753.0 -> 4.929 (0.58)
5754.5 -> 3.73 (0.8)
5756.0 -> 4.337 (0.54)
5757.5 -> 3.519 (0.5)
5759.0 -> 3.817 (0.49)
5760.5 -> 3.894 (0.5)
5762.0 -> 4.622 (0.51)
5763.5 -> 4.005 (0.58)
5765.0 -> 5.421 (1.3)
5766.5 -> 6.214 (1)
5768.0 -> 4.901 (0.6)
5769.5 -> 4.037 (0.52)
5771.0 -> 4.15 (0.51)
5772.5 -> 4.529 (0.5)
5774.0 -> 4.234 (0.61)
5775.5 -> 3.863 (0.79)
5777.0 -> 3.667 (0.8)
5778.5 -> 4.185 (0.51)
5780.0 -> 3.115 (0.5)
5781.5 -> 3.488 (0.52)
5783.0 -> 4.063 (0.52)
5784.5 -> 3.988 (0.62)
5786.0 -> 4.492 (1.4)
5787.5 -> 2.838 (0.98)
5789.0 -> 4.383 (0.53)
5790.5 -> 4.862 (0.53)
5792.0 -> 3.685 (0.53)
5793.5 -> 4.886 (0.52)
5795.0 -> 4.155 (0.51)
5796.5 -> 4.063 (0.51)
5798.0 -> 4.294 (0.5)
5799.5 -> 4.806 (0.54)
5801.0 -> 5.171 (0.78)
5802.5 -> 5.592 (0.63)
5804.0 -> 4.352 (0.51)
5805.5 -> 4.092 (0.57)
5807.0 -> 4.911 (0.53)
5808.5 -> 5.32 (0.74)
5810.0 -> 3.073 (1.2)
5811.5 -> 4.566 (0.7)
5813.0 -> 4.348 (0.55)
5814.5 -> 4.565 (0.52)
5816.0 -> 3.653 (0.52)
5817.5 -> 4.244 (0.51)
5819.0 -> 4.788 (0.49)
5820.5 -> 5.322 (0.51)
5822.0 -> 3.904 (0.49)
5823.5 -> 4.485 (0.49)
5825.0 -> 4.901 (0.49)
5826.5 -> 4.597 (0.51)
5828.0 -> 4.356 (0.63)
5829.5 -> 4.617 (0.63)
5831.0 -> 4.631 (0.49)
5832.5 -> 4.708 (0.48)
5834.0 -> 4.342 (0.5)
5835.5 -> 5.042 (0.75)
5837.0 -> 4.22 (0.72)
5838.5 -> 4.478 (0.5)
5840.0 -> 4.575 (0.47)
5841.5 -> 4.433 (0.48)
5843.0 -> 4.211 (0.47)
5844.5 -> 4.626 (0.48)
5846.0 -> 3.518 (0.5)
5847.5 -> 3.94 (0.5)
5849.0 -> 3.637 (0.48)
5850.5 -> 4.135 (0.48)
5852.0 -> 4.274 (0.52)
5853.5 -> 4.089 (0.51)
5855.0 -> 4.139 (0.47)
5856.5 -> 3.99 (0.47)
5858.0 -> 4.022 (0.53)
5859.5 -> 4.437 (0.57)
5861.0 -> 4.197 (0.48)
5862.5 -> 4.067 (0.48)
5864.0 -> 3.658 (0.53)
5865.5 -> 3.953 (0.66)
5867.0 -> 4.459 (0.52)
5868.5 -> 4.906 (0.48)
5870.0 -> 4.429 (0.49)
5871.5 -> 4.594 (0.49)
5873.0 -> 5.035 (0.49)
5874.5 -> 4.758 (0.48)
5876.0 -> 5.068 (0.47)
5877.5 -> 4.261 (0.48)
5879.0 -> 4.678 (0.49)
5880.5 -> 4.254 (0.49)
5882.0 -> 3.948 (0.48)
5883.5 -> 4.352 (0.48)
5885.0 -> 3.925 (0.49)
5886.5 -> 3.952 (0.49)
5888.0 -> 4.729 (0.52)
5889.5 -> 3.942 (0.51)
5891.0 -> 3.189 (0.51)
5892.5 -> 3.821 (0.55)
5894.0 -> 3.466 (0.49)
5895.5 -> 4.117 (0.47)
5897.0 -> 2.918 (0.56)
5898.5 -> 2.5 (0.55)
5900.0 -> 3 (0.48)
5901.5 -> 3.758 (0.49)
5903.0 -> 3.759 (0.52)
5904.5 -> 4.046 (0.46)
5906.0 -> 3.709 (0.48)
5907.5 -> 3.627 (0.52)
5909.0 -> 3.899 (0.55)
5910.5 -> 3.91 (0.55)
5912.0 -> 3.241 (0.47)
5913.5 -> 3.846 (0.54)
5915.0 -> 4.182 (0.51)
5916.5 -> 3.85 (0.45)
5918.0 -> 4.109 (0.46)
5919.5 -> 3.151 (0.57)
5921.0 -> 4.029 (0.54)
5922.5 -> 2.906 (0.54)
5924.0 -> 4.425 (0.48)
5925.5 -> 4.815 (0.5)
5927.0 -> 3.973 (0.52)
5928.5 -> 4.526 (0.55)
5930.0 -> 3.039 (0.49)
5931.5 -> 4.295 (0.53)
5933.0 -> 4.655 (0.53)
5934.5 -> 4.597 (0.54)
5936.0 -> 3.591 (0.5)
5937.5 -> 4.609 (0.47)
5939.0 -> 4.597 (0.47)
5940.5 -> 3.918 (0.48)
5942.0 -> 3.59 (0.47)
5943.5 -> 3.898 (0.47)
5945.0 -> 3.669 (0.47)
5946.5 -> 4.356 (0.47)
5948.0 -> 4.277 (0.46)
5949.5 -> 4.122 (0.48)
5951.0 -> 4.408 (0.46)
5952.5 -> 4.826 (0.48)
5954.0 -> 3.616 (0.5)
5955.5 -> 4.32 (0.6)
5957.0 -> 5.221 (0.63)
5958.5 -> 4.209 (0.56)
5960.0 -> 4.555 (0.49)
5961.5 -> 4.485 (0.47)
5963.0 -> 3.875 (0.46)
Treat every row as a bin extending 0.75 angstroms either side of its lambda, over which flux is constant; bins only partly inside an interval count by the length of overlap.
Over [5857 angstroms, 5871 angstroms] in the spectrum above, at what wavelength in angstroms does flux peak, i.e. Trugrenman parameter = 5868.5 angstroms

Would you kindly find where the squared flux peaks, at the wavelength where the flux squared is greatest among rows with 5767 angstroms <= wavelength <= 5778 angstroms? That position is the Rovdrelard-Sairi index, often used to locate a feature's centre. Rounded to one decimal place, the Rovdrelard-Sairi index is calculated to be 5768.0 angstroms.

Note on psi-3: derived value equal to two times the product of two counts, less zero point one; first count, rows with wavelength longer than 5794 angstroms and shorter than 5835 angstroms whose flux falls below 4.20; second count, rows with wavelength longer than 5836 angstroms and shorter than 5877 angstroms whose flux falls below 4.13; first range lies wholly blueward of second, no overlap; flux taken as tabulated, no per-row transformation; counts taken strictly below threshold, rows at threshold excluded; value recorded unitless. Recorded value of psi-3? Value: 108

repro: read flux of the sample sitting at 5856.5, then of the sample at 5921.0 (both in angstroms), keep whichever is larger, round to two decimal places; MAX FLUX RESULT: 4.03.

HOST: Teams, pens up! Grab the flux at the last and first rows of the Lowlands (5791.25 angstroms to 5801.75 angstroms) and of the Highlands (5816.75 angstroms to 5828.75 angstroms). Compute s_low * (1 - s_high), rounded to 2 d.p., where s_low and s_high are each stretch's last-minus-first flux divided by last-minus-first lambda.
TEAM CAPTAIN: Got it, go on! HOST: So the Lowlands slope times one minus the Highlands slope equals 0.16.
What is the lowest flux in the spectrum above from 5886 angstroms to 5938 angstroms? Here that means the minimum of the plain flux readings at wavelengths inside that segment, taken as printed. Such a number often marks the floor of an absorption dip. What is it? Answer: 2.5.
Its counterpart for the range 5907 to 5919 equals 3.241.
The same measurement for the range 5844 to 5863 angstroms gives 3.518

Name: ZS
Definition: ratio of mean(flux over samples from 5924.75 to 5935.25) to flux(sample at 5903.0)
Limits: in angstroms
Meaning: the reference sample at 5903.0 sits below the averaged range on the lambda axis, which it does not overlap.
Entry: 1.14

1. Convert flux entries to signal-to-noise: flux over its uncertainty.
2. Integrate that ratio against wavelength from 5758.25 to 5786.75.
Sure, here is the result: 195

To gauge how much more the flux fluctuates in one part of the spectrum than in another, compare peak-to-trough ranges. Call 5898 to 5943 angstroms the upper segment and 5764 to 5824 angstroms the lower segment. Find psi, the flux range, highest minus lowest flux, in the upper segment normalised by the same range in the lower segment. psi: 0.69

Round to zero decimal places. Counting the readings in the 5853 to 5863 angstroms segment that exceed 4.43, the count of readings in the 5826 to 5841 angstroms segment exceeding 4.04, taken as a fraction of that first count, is 10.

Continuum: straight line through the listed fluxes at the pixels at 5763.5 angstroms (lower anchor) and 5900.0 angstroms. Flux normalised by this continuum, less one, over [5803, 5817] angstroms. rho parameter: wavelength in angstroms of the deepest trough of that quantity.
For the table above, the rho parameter 5810.0 angstroms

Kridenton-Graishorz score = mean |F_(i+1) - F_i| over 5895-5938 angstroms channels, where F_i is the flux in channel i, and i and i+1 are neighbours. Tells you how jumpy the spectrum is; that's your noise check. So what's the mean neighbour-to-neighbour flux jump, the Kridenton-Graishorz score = 0.63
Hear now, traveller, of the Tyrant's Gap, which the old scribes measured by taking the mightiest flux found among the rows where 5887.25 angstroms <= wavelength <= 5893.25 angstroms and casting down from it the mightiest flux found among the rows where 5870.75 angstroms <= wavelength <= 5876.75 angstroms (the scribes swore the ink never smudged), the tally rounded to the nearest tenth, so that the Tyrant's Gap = -0.3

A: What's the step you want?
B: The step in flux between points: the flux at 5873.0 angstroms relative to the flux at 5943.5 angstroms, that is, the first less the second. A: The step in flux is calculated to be 1.1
